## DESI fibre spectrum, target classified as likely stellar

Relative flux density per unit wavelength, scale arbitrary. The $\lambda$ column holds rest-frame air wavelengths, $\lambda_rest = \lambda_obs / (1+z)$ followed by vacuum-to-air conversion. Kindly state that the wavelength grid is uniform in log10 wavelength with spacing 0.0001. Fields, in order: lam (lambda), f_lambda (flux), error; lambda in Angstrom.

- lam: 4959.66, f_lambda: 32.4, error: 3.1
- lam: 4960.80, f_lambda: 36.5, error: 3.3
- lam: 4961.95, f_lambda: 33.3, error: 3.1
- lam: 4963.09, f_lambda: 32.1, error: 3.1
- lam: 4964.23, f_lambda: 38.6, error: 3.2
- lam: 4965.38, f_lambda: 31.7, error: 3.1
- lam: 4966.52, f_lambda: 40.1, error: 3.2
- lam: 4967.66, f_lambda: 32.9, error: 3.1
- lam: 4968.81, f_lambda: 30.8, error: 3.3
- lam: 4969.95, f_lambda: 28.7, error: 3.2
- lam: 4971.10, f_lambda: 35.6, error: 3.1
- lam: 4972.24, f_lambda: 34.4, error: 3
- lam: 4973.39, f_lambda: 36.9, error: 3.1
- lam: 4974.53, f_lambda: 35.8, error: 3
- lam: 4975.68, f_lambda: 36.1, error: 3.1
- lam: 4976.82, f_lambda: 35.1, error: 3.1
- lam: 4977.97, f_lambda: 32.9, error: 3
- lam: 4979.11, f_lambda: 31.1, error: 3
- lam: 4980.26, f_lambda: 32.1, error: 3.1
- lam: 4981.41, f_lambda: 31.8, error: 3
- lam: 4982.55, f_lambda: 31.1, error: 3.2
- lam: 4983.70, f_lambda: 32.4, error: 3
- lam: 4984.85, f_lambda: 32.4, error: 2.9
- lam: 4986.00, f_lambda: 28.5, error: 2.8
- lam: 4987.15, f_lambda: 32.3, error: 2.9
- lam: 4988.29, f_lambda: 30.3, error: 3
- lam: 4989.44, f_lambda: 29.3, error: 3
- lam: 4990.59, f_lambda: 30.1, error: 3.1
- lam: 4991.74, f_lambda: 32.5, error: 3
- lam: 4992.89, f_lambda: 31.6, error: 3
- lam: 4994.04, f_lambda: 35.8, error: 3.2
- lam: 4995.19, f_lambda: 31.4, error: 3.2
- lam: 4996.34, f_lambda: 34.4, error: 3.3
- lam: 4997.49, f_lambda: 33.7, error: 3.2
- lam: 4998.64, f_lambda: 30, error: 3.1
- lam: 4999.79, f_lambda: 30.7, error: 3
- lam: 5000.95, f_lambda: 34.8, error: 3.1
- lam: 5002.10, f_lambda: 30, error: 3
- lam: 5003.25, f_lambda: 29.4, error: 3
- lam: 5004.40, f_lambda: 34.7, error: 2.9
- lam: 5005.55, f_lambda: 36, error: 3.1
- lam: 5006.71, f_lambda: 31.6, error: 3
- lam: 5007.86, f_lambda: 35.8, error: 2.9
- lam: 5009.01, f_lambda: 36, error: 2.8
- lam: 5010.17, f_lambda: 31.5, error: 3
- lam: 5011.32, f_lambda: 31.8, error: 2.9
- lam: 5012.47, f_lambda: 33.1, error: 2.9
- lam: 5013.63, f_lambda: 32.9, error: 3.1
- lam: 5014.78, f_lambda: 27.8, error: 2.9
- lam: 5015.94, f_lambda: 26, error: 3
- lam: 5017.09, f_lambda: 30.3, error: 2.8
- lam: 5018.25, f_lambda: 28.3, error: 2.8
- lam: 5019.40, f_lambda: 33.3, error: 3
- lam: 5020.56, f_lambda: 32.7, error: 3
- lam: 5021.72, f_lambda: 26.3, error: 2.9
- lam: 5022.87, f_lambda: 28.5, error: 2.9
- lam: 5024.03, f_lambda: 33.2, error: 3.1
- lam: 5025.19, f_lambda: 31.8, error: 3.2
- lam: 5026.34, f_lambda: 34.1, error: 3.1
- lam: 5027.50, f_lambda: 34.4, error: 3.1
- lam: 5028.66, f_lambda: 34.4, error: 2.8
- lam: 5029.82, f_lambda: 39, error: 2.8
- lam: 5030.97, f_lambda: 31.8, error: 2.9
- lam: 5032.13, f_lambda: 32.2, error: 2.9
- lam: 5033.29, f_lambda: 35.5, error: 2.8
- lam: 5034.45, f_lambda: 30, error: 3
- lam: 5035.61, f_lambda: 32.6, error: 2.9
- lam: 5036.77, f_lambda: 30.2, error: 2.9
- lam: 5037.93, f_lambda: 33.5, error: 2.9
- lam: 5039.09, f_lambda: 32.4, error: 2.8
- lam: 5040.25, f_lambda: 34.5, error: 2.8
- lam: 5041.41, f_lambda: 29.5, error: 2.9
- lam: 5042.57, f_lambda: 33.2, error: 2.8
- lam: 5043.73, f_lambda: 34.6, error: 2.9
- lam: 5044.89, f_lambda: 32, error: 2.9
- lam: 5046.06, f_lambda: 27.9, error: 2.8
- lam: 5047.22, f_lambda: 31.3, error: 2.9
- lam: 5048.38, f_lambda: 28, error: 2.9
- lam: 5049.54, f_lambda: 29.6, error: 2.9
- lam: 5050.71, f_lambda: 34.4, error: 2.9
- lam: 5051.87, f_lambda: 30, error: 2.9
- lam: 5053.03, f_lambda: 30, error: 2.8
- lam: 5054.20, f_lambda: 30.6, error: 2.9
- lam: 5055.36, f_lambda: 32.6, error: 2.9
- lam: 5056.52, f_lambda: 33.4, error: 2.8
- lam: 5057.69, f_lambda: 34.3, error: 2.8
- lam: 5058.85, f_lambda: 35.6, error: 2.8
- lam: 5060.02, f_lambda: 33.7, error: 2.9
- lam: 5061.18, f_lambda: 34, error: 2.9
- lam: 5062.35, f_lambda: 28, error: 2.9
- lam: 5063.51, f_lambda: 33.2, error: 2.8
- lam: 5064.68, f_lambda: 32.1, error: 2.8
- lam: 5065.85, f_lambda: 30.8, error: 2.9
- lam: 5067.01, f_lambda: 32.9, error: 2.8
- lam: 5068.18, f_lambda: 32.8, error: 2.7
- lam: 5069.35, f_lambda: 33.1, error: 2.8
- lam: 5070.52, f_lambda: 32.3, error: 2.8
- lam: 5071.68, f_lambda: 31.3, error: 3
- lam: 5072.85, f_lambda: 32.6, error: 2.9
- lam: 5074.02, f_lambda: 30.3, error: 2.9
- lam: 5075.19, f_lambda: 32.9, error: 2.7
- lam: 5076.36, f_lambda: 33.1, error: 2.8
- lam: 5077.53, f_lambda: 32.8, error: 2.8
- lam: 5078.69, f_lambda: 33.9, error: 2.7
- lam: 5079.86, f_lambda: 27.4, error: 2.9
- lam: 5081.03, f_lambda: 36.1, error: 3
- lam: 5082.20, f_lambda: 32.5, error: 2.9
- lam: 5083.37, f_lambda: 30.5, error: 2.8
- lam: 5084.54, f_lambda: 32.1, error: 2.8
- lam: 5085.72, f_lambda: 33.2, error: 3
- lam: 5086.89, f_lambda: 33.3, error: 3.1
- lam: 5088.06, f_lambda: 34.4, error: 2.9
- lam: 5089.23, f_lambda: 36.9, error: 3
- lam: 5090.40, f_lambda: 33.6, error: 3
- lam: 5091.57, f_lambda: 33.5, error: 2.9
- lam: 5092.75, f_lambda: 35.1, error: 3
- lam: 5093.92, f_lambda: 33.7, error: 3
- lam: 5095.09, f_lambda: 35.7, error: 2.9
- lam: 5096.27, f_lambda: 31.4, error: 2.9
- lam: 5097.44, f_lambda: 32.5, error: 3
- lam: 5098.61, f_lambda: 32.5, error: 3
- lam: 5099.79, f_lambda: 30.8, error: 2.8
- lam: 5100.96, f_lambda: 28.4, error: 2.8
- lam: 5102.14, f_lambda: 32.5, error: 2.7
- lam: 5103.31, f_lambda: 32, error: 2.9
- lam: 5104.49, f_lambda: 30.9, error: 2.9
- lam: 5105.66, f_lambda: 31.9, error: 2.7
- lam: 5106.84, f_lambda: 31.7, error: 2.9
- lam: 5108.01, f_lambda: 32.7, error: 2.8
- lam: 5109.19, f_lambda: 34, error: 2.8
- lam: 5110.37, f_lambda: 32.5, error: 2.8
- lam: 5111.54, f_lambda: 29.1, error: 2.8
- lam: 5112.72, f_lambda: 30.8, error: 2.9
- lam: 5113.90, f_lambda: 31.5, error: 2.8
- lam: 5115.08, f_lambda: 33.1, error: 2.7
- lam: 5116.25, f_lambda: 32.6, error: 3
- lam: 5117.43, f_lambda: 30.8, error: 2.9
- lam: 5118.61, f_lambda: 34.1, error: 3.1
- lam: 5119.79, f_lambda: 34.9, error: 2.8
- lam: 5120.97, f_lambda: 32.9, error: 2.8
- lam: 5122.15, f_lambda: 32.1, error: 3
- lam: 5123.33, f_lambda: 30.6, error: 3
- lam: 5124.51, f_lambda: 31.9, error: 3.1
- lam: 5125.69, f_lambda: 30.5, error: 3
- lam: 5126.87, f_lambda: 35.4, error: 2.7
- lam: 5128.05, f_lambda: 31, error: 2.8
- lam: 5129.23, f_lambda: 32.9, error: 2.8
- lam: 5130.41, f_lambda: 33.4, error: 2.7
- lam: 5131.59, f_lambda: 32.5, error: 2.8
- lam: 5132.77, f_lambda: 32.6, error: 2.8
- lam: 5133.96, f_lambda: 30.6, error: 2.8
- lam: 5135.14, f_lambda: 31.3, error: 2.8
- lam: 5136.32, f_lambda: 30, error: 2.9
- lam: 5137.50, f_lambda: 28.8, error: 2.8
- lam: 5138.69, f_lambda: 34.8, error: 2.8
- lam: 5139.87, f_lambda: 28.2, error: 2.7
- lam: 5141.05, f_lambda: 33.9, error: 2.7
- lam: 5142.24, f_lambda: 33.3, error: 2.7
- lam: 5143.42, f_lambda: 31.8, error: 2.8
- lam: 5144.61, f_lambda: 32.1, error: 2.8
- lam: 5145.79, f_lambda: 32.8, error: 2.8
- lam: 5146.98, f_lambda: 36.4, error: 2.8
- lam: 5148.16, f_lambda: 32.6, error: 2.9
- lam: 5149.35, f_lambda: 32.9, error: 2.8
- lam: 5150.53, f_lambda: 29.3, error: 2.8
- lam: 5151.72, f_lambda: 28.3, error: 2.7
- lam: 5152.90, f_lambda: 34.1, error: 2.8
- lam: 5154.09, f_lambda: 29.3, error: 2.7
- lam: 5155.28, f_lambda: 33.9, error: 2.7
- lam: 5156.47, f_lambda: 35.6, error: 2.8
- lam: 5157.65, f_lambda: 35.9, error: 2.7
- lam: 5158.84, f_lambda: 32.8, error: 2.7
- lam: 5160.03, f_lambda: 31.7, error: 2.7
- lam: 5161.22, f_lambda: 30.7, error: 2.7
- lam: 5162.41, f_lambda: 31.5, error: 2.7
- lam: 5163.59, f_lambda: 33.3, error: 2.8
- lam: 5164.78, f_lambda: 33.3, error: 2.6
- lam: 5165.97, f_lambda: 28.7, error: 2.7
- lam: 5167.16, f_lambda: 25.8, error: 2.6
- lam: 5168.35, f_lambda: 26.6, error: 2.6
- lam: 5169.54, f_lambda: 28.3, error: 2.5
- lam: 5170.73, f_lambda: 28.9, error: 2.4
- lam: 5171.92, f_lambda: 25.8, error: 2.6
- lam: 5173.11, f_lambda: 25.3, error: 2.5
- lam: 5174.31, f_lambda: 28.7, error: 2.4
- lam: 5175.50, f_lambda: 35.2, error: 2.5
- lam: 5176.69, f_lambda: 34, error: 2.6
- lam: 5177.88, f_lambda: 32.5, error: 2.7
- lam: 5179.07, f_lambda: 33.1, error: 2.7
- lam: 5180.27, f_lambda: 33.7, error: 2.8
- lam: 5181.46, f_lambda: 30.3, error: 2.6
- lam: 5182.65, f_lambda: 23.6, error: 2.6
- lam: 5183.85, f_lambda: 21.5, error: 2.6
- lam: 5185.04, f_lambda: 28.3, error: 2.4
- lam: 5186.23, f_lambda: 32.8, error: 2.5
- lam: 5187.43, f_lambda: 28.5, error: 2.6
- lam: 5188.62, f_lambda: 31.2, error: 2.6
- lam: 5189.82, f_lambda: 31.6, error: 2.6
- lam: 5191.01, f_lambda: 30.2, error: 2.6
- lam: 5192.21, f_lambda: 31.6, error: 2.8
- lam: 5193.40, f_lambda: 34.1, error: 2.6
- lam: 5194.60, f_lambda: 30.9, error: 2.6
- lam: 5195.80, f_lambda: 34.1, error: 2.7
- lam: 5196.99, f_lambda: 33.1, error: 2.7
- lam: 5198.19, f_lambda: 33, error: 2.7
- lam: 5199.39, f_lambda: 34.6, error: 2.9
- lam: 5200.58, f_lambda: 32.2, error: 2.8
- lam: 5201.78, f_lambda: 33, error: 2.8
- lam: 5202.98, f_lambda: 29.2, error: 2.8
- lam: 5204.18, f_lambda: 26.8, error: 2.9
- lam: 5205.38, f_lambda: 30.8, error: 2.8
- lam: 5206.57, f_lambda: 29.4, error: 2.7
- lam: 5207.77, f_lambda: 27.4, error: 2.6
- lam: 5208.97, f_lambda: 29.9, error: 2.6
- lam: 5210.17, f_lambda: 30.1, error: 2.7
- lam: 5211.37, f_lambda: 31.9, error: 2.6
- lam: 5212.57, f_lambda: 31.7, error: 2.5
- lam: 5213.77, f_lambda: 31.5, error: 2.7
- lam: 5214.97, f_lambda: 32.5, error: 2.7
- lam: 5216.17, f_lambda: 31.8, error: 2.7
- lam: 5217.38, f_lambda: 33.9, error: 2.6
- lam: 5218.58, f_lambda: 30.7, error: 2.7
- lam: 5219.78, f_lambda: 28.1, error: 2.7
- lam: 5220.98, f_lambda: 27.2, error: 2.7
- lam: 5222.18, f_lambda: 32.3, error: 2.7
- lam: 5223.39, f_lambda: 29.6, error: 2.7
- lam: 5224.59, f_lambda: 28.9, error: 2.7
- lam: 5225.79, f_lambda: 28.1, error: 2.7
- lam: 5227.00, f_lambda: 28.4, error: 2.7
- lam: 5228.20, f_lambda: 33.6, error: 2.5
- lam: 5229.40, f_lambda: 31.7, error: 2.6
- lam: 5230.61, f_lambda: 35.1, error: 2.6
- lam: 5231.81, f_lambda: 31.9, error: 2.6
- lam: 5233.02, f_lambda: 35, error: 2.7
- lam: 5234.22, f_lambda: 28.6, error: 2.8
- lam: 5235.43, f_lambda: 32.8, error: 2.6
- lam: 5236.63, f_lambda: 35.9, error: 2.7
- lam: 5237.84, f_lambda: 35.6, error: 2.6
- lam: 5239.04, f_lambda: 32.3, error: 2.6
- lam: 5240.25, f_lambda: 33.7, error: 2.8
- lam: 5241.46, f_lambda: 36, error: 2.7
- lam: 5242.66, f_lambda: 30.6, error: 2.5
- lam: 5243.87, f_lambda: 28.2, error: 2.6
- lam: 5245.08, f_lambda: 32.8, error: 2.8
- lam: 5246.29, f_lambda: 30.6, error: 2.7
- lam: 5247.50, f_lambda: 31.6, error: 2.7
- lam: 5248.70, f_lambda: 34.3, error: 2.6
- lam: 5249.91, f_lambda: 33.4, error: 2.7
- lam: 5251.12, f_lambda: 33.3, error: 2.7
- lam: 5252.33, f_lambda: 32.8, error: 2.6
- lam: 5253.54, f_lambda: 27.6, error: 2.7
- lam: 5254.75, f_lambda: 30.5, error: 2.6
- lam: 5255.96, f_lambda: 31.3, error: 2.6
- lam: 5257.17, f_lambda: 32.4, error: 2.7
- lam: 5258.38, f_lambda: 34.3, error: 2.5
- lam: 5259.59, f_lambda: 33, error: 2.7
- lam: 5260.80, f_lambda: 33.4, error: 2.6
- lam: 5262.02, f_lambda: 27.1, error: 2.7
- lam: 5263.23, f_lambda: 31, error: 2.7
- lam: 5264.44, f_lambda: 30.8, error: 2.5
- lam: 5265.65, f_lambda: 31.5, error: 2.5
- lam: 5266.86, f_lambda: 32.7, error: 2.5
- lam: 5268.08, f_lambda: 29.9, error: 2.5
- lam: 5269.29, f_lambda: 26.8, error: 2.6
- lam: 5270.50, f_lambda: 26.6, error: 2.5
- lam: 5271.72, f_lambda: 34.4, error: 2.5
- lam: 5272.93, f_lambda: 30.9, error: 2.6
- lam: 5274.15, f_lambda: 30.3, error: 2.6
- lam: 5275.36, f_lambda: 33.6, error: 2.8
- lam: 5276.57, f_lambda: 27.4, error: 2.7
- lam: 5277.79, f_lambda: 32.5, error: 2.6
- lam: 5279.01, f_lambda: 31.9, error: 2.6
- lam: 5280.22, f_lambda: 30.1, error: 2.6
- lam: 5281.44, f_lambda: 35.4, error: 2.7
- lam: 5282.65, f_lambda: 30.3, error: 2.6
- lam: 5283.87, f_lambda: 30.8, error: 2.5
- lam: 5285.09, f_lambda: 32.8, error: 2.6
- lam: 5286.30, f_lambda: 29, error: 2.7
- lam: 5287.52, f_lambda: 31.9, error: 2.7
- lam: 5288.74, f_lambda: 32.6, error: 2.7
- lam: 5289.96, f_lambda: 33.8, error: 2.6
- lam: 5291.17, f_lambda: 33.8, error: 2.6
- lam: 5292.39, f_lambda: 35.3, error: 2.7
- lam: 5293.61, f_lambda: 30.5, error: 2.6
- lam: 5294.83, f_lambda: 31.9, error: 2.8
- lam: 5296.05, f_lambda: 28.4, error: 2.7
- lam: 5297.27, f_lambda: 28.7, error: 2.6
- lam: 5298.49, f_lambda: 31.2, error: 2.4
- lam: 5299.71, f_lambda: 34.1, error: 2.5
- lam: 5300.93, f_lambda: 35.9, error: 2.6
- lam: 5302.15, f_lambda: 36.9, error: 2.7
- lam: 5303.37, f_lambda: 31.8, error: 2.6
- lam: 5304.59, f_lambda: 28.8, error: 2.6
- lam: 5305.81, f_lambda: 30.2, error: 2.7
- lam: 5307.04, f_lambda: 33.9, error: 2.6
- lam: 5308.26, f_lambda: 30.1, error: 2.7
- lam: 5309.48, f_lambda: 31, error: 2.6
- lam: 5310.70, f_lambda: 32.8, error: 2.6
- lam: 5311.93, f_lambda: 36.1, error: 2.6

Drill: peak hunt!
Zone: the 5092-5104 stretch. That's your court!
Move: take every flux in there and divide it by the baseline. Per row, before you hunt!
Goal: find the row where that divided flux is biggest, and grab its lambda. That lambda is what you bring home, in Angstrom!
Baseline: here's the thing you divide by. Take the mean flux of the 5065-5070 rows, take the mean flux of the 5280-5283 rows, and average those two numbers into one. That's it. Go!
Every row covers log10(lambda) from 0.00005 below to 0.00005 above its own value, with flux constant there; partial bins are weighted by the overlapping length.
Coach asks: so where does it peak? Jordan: 5095.09 Angstrom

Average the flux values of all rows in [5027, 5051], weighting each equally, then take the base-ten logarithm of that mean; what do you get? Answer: 1.51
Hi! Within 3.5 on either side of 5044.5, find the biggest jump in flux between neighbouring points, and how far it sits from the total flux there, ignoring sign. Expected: 184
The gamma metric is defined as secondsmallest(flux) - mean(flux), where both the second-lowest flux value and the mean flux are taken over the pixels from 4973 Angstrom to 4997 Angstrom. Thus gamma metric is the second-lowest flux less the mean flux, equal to -3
